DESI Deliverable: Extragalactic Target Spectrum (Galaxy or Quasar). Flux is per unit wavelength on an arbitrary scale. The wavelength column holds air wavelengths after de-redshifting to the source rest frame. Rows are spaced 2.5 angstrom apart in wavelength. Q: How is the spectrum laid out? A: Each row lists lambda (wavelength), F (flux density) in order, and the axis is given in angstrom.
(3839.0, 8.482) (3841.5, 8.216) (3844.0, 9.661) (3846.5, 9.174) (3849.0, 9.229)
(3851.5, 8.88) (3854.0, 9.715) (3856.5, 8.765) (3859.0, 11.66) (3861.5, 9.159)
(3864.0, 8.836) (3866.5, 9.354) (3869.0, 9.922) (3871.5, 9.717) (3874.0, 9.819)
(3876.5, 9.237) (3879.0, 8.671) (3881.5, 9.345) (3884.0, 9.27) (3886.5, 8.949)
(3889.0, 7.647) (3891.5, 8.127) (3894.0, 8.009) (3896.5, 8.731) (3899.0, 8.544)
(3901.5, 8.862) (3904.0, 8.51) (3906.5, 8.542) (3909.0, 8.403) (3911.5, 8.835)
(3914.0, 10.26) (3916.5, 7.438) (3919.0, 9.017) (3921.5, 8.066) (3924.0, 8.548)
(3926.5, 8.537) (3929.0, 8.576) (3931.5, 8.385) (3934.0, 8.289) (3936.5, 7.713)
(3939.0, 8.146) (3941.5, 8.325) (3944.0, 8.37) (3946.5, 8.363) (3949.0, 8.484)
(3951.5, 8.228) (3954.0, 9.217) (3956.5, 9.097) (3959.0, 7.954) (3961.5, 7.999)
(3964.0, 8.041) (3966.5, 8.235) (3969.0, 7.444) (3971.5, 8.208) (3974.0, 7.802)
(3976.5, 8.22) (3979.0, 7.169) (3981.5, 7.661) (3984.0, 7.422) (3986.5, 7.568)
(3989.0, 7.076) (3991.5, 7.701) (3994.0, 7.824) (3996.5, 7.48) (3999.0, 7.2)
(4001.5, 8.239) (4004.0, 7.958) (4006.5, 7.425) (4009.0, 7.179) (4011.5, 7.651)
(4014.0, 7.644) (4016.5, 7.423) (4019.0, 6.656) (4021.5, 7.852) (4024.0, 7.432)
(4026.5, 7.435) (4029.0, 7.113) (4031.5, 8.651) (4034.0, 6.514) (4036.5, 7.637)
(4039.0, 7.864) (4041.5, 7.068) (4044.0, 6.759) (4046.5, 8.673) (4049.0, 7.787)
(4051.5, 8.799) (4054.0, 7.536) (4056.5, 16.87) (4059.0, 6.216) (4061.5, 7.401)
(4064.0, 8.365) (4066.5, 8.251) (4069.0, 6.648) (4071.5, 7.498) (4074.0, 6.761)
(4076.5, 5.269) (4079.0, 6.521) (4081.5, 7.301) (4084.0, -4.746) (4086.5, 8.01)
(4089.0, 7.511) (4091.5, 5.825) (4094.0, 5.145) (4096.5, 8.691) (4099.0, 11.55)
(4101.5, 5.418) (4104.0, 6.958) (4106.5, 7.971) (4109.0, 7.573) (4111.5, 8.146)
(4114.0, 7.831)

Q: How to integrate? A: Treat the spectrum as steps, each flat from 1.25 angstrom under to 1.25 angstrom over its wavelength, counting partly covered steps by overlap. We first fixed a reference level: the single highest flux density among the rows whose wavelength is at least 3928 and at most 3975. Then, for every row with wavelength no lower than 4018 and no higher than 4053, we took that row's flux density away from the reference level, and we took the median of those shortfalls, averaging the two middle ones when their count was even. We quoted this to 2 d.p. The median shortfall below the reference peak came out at 1.68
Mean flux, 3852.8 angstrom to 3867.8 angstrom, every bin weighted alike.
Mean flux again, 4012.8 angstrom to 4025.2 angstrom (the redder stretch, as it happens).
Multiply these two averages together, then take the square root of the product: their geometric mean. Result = 8.42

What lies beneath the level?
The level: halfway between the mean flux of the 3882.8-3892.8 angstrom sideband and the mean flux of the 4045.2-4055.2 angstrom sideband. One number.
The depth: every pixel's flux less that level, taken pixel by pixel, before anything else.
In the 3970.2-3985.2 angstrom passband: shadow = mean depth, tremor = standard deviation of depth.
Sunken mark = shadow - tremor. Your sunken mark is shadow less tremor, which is -1.0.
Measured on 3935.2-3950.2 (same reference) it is -0.4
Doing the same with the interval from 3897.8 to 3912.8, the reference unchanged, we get 0.1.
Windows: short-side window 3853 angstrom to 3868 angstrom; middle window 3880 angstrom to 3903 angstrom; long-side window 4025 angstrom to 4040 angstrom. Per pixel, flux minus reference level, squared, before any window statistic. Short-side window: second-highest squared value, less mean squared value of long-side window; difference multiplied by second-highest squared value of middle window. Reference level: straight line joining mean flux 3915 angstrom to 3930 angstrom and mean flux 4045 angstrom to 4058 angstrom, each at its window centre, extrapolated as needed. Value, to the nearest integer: -1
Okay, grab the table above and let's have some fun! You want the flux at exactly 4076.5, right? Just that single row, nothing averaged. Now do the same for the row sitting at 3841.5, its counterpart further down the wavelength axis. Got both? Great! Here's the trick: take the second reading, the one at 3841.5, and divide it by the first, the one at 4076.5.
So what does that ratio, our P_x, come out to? 1.56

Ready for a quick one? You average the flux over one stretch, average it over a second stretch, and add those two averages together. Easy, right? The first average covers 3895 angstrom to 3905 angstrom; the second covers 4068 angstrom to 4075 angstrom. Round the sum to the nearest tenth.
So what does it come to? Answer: 15.6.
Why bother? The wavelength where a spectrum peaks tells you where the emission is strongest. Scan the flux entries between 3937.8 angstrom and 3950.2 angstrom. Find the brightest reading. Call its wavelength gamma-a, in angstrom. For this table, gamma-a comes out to 3949.0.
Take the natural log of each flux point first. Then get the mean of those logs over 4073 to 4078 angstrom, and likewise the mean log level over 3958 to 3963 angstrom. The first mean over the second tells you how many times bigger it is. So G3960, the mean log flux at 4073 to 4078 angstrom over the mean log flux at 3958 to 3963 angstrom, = 0.86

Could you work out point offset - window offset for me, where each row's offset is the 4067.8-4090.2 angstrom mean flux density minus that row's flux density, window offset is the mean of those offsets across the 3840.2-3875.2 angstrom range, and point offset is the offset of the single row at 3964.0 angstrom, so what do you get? 1.4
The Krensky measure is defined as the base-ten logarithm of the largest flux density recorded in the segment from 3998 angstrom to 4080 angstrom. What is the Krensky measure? 1.23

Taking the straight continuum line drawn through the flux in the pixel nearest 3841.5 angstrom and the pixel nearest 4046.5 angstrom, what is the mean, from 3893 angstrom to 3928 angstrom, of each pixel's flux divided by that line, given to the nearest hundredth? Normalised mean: 1.03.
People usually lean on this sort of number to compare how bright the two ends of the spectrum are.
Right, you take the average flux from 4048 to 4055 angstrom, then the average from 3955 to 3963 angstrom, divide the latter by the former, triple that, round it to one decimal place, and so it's 3.1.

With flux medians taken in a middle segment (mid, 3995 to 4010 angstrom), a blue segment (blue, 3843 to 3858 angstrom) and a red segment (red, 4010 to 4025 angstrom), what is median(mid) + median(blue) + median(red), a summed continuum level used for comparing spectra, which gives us 24.2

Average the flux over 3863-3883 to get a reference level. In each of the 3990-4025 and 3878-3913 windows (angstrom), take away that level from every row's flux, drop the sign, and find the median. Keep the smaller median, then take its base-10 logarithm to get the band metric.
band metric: -0.12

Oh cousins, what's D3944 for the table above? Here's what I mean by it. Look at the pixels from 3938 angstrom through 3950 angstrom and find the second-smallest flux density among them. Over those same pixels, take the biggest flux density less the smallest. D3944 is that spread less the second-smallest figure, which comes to -8.0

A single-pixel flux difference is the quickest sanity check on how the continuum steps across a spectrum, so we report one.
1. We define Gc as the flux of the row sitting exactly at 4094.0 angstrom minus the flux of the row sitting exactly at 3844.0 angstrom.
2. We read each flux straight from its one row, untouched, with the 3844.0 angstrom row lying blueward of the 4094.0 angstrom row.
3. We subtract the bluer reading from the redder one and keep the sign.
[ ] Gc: -4.5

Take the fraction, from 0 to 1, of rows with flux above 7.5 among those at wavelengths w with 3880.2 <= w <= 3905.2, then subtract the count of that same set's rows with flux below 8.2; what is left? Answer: -2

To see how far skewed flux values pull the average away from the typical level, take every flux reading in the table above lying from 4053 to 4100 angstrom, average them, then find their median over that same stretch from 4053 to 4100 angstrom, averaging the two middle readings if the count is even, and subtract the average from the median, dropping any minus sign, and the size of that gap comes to 0.2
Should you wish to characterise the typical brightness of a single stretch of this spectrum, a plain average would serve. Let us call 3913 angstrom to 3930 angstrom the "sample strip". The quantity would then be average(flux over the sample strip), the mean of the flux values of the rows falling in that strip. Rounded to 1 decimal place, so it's 8.6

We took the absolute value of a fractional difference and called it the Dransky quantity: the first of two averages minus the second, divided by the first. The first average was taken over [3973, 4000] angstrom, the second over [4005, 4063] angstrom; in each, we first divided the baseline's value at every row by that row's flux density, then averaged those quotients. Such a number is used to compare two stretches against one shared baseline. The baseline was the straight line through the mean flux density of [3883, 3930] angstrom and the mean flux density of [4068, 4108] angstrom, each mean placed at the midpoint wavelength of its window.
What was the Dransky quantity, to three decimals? 0.083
